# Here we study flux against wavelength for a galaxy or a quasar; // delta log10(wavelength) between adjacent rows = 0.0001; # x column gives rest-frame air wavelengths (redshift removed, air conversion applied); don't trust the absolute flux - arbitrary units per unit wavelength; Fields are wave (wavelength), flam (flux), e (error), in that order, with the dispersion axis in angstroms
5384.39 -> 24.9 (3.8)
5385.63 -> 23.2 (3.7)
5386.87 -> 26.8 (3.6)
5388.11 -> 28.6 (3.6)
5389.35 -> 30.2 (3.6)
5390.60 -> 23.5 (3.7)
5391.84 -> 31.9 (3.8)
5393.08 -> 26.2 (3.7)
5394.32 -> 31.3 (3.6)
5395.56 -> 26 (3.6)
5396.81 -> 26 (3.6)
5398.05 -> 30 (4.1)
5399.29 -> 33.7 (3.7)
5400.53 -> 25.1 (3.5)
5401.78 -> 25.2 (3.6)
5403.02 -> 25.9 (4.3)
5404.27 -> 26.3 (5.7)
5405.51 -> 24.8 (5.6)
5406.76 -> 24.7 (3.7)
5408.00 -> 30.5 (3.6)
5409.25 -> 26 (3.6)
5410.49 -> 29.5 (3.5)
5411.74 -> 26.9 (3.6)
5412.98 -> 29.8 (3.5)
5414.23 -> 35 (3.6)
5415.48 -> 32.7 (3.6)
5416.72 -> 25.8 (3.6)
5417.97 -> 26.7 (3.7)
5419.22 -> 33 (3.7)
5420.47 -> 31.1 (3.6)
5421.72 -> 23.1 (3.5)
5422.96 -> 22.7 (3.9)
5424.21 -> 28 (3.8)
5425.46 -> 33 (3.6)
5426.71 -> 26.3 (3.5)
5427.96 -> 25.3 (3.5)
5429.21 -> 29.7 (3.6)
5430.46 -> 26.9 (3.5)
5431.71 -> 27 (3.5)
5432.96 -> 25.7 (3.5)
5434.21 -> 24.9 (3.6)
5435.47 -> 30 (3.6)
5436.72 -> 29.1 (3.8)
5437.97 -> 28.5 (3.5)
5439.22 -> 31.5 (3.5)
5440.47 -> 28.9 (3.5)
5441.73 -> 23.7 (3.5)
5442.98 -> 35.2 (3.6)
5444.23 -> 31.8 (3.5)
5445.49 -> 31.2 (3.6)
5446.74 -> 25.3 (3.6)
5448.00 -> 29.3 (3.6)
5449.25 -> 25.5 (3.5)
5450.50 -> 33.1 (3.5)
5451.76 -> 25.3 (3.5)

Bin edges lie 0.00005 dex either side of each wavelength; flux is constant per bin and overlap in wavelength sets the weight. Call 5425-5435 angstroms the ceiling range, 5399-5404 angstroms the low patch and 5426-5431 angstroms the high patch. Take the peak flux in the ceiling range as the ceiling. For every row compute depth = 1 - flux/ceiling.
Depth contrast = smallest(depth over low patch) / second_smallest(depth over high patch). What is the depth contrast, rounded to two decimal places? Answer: -0.11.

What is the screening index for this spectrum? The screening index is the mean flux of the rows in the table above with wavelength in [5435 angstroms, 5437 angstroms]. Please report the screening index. 29.6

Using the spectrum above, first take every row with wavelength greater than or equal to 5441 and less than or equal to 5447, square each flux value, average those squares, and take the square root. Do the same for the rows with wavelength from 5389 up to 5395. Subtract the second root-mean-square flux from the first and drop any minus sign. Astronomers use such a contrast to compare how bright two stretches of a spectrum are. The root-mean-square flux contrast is 0.9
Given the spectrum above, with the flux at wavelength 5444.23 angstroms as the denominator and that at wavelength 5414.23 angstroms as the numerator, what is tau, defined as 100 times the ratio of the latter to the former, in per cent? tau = 110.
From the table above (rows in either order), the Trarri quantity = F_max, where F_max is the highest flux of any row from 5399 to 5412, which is 33.7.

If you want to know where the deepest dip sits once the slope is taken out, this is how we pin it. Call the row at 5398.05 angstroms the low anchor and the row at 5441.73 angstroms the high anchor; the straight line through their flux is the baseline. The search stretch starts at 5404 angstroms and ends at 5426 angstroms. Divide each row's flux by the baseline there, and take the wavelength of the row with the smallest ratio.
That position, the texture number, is 5405.51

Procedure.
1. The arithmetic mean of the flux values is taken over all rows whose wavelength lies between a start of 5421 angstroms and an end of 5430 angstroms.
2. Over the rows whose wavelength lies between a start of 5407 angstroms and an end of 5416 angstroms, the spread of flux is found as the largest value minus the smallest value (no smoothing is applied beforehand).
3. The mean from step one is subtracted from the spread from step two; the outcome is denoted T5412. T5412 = -17.9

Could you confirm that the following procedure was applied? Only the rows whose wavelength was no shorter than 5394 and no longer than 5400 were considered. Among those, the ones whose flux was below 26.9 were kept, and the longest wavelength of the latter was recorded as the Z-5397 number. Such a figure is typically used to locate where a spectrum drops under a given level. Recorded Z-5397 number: 5396.81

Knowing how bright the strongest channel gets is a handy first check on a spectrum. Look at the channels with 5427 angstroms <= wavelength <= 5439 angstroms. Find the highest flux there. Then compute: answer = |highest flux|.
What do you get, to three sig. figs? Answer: 30.0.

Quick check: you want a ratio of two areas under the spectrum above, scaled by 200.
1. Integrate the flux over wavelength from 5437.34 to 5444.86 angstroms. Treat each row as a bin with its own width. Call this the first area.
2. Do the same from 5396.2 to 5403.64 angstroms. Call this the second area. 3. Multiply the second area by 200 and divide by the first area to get 183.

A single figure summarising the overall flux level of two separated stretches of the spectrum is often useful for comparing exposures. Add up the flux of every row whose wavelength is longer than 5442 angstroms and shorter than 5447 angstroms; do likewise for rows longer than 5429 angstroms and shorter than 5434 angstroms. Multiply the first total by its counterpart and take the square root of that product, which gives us 116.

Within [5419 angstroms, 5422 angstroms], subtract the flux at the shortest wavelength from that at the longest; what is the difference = -10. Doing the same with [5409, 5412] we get 1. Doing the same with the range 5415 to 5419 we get -6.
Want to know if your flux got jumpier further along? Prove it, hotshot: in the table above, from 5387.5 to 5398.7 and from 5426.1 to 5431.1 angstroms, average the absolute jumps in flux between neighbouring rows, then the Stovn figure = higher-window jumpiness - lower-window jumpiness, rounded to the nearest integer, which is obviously -2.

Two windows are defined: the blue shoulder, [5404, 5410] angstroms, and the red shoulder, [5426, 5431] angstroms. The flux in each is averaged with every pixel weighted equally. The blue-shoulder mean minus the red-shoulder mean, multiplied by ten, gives -6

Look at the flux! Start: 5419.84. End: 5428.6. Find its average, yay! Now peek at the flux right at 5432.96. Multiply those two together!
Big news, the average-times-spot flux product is 696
